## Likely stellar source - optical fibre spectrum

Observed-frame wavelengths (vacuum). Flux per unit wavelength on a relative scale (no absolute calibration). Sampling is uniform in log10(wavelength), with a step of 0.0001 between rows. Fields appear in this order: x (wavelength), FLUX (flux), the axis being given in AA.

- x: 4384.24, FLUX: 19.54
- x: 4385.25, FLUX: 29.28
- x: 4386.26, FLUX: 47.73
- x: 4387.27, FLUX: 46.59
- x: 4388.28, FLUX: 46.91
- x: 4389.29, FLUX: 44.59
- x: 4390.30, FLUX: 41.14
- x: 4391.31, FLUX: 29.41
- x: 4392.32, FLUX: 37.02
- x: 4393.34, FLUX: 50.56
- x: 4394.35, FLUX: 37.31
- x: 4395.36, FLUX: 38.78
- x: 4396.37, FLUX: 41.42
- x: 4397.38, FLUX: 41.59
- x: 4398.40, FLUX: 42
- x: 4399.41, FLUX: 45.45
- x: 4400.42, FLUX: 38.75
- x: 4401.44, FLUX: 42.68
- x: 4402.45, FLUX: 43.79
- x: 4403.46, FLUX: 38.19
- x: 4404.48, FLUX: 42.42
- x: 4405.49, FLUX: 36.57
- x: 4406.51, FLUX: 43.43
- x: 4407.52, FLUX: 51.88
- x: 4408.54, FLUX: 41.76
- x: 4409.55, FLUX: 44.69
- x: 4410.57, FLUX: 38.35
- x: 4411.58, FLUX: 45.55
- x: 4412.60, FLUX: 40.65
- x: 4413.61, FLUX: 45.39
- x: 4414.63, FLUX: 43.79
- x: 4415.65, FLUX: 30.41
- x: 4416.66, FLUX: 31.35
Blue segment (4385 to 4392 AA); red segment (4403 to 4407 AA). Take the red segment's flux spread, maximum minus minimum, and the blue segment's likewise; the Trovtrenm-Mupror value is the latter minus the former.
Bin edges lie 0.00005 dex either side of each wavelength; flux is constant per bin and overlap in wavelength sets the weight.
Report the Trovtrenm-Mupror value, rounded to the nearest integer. 12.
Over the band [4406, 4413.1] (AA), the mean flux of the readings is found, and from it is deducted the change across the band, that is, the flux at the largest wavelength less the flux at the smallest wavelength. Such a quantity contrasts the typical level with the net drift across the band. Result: 46.5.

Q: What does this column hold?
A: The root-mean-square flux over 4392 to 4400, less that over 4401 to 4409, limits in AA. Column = -0.8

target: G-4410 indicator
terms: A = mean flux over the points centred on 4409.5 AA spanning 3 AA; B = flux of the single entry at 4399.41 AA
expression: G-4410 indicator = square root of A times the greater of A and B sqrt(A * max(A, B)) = 43.5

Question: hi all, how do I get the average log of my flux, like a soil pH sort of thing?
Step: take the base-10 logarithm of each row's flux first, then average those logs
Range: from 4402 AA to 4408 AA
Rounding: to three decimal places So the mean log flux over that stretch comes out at 1.628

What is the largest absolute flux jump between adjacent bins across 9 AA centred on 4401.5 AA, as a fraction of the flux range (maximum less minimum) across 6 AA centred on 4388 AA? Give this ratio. 0.4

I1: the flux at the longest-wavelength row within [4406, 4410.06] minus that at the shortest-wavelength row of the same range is 1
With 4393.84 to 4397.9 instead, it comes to 4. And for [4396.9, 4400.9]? -3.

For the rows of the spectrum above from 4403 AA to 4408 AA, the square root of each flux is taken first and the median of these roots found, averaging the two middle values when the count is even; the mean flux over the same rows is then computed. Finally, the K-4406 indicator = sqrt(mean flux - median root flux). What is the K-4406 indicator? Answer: 6.00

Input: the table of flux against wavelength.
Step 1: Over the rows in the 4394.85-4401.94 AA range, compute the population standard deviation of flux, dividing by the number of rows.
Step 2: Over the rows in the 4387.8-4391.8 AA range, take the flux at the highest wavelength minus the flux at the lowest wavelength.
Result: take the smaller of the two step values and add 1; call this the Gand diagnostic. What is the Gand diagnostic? -16.5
